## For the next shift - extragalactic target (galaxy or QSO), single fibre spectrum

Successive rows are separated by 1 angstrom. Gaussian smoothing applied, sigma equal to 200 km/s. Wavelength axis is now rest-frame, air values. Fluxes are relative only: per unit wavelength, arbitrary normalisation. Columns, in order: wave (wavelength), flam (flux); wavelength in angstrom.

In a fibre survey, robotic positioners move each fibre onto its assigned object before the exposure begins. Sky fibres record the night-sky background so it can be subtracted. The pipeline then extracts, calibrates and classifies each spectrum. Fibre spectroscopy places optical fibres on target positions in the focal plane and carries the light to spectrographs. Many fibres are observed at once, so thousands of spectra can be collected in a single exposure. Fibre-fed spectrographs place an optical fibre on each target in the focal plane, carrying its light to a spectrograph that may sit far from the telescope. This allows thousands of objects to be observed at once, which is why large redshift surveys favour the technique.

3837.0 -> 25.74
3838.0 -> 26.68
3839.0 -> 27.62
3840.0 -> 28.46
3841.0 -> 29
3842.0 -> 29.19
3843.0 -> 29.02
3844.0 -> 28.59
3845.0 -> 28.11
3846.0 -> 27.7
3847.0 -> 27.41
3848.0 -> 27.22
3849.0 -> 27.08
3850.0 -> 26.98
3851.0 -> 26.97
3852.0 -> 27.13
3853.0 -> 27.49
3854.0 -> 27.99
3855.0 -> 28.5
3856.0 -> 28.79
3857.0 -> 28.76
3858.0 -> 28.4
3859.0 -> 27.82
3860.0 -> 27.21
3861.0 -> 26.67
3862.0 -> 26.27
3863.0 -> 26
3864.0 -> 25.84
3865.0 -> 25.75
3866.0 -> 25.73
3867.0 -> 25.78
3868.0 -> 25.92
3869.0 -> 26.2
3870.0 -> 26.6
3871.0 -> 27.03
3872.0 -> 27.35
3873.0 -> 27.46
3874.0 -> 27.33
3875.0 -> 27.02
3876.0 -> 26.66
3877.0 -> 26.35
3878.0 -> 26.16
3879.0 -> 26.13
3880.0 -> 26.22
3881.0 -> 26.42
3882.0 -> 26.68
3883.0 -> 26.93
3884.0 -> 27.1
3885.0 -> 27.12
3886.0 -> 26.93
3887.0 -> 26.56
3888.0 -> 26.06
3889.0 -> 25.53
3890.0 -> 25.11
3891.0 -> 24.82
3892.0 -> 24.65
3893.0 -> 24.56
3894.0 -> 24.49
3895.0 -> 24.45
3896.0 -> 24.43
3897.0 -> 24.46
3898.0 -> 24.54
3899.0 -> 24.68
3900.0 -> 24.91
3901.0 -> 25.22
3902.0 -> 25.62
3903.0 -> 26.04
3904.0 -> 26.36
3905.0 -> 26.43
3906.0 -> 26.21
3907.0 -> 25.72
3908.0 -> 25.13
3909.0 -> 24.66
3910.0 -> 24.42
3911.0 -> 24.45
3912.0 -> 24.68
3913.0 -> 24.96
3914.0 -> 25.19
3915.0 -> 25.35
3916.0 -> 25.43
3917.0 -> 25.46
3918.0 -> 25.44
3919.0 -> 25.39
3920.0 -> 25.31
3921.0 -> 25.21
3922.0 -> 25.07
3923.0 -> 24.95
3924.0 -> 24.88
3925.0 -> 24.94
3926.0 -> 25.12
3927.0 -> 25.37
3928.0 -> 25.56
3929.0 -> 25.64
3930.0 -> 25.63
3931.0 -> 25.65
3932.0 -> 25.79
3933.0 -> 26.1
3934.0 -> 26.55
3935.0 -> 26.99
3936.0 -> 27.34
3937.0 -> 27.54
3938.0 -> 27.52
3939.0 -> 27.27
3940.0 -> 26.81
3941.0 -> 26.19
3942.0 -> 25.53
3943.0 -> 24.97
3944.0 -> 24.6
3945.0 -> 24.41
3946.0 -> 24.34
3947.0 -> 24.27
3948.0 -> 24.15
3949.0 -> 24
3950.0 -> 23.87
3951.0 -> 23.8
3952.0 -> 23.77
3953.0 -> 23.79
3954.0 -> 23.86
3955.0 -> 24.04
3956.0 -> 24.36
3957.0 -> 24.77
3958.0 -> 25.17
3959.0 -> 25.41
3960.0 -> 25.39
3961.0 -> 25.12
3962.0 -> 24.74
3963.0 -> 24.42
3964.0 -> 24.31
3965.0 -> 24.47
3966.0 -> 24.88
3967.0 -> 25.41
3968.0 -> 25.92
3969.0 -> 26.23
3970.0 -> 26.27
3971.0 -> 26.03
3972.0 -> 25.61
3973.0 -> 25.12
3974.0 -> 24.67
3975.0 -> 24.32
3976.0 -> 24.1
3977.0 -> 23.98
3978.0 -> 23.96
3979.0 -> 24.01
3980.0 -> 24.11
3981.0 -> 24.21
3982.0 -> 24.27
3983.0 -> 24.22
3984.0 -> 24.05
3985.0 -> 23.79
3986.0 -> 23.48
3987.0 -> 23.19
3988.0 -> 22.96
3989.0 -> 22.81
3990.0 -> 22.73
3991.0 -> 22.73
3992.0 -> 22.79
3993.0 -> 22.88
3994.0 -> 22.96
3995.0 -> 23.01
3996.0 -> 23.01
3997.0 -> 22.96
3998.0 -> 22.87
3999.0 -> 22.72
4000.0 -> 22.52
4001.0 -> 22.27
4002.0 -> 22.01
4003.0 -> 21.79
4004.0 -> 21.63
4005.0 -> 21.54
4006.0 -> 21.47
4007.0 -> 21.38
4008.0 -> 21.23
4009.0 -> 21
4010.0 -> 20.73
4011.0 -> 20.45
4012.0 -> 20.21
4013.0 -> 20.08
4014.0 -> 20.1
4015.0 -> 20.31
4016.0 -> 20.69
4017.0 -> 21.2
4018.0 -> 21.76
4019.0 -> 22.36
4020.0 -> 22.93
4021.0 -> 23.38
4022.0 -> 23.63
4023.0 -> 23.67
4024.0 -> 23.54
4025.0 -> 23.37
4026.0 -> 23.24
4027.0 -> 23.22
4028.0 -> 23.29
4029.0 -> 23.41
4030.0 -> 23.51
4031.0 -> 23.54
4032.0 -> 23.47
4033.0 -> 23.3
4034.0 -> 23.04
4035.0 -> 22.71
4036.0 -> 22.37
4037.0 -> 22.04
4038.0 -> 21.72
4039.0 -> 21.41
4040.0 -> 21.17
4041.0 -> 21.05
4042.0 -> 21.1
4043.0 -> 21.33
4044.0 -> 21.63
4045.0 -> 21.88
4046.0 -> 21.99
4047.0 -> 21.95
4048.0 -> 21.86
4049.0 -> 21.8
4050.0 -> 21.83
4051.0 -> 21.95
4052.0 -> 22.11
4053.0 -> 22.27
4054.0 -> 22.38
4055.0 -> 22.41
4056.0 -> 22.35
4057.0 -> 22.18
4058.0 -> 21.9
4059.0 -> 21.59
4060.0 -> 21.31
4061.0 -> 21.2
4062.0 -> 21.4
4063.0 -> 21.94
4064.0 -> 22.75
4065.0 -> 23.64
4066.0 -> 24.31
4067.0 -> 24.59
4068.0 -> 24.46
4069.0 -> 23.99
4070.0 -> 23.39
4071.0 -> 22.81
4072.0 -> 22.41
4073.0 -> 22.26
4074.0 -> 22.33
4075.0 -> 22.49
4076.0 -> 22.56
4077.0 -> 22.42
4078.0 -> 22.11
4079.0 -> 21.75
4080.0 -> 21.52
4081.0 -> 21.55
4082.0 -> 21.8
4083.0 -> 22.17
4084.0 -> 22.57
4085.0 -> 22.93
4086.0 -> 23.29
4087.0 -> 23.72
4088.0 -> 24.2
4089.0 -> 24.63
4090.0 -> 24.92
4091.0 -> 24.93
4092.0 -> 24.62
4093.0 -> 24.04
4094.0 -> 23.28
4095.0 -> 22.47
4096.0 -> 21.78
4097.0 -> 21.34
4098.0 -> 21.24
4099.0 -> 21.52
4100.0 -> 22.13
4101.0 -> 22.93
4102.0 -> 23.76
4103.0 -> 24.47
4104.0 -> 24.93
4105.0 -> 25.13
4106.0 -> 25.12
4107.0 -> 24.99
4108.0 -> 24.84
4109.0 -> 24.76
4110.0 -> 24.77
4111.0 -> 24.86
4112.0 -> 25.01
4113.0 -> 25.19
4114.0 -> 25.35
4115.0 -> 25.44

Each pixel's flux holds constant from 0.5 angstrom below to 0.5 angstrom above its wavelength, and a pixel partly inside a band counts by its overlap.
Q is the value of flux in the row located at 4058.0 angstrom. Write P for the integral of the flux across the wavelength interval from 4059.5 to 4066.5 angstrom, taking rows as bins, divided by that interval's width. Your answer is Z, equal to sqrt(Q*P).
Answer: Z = 22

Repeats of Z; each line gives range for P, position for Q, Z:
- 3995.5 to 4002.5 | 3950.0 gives 23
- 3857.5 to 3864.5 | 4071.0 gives 25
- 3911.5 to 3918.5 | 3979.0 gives 25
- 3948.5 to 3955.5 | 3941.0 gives 25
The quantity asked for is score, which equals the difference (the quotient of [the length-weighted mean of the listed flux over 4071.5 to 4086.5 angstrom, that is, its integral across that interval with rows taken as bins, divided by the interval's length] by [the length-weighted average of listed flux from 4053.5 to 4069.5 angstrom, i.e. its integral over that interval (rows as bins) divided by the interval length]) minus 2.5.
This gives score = -1.52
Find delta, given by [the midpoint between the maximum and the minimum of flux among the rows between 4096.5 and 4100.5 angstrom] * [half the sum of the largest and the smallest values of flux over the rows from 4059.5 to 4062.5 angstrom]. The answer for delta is 462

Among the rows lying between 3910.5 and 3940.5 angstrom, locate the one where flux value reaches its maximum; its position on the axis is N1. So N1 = 3937.0 angstrom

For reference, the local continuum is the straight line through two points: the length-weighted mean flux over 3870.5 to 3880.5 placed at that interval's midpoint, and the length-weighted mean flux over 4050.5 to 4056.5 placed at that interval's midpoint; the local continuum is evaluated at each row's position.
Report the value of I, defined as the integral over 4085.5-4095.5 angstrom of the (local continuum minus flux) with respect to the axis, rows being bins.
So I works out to -27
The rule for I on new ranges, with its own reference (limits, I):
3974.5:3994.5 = 8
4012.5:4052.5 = 22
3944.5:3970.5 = 1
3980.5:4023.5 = 53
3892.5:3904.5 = 14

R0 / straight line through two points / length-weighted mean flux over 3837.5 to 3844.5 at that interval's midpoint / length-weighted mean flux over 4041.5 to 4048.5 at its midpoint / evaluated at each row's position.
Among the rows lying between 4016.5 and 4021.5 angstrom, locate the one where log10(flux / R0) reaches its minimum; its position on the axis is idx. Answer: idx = 4017.0 angstrom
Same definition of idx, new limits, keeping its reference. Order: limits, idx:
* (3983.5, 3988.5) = 3988.0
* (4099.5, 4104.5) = 4100.0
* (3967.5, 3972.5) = 3972.0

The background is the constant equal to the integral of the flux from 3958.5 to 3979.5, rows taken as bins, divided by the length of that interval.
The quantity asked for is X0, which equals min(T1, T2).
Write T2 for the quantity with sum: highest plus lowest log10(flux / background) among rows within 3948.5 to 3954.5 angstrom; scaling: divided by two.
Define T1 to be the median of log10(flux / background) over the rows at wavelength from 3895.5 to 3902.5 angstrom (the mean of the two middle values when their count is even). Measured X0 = -0.019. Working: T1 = -0.005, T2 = -0.019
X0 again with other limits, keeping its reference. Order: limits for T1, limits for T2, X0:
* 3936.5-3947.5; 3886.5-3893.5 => 0.010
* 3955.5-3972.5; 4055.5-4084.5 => -0.039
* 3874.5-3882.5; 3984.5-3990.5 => -0.031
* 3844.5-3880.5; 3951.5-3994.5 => -0.009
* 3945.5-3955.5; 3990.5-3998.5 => -0.038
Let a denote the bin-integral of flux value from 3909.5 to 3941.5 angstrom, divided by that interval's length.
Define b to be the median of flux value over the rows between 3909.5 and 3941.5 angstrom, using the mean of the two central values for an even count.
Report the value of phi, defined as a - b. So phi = 0.26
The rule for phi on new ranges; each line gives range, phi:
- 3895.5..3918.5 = 0.02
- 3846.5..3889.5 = -0.06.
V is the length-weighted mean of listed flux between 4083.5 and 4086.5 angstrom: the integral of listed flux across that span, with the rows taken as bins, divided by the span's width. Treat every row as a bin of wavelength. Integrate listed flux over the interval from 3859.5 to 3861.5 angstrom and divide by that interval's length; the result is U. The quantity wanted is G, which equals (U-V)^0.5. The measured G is 2.0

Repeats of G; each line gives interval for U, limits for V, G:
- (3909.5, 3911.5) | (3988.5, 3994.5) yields 1.3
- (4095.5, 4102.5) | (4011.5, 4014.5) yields 1.4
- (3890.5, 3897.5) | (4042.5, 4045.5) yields 1.7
